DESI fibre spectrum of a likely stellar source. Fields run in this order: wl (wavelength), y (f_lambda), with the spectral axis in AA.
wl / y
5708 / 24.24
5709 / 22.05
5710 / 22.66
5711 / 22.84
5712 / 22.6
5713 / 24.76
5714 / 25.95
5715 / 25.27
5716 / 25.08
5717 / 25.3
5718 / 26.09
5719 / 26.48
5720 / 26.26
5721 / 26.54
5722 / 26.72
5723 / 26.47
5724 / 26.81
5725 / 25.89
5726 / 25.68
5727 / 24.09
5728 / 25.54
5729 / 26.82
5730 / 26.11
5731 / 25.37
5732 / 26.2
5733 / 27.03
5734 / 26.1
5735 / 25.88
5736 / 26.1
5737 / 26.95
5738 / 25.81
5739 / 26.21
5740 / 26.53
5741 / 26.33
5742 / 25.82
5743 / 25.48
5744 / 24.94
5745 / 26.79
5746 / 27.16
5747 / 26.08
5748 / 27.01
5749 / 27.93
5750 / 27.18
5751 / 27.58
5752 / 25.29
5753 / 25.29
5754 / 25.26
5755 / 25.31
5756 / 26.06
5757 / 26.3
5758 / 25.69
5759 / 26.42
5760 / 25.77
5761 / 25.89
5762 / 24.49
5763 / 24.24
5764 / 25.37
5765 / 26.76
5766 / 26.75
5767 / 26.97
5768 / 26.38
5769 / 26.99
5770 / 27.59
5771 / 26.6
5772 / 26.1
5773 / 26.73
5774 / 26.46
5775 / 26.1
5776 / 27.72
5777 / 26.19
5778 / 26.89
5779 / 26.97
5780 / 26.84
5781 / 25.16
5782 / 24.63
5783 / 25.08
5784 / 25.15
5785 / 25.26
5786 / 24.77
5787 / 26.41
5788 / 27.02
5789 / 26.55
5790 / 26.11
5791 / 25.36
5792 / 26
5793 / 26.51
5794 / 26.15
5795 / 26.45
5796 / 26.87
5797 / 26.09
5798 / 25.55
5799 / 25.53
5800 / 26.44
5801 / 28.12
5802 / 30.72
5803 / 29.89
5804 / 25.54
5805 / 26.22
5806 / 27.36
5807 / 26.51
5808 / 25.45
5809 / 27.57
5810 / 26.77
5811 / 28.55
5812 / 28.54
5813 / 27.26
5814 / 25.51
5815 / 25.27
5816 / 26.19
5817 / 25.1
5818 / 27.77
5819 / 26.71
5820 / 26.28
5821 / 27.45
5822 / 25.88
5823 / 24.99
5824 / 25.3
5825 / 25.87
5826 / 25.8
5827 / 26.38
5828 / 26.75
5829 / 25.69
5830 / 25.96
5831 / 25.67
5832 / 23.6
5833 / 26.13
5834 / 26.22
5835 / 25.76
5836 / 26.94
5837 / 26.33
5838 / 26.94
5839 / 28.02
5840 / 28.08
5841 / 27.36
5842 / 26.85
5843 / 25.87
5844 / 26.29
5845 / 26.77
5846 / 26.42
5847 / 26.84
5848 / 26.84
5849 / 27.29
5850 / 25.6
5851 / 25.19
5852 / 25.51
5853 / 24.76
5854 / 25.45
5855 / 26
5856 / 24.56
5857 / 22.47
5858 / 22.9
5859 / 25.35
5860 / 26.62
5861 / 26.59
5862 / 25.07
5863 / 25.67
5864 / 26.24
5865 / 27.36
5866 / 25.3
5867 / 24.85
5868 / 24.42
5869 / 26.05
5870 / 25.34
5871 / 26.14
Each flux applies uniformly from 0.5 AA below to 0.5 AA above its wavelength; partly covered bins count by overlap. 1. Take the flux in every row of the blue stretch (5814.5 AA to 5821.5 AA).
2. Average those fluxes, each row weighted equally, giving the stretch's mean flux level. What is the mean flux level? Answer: 26.4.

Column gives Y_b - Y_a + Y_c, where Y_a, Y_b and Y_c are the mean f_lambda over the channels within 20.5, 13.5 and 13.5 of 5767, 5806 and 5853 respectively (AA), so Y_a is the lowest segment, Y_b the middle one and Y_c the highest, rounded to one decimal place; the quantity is 26.6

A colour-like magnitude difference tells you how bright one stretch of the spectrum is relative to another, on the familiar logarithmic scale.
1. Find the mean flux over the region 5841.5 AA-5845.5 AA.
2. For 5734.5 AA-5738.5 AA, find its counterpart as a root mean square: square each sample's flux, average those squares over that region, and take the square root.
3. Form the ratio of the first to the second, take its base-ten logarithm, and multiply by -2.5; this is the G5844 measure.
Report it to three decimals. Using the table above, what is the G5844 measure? -0.011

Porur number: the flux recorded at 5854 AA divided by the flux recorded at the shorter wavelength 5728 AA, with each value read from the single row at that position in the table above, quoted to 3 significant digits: 0.996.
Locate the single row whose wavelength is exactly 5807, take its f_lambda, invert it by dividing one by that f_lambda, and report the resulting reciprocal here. 0.0377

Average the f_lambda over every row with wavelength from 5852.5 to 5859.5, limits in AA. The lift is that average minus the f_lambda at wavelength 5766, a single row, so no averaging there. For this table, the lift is -2.3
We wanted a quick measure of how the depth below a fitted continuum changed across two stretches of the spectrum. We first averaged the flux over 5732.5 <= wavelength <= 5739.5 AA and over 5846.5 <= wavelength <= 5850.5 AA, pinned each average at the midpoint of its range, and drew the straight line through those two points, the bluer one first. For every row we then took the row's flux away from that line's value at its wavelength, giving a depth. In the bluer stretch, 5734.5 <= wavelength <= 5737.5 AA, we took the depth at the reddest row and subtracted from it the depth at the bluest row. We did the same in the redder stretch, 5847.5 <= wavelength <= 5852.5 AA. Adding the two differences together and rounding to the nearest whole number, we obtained 0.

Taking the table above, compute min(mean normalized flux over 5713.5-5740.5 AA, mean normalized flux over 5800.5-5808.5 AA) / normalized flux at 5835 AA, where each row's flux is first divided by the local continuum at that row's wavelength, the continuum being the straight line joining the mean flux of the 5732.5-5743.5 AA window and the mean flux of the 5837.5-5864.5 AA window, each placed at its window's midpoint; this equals 1.00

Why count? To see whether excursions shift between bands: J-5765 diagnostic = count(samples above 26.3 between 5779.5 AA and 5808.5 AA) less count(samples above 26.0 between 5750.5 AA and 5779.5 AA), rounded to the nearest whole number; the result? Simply -6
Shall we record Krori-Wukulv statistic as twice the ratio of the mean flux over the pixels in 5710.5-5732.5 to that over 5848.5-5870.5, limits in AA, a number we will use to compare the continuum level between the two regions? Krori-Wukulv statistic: 2.02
